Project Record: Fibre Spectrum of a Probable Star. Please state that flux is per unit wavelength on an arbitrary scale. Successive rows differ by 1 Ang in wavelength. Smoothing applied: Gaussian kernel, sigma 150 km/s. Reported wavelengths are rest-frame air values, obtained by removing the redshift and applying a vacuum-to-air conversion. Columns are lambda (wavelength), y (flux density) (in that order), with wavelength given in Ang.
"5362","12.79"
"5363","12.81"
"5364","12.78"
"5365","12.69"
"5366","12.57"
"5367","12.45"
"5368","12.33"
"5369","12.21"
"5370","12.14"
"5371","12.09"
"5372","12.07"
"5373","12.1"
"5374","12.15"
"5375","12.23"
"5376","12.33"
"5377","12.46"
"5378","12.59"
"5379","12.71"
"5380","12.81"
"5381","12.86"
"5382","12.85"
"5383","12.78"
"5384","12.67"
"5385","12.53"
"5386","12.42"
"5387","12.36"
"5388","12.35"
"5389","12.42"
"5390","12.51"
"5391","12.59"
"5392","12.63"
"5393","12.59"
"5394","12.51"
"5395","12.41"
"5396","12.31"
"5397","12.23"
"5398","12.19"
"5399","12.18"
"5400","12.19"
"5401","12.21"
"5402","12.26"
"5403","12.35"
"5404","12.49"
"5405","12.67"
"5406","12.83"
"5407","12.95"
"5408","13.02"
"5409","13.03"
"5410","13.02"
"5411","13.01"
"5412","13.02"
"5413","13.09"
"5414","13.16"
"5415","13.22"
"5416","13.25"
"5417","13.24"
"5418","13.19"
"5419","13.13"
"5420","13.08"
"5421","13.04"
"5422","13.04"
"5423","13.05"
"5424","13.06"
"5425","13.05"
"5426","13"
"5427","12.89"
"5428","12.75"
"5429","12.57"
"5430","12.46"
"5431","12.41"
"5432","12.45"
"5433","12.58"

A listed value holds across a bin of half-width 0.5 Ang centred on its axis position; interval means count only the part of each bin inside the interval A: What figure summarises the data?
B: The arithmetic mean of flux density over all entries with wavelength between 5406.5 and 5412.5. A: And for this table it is 13.0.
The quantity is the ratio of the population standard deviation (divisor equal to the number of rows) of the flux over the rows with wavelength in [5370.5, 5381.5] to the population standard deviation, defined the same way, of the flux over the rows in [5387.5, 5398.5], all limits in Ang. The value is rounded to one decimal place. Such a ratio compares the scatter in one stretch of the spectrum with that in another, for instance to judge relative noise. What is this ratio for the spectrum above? 2.0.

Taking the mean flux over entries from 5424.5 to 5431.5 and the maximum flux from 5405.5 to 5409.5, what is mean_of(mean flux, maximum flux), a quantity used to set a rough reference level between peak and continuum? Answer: 12.9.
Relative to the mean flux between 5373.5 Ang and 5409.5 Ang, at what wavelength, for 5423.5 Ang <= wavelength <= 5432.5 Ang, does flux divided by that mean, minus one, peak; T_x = 5424 Ang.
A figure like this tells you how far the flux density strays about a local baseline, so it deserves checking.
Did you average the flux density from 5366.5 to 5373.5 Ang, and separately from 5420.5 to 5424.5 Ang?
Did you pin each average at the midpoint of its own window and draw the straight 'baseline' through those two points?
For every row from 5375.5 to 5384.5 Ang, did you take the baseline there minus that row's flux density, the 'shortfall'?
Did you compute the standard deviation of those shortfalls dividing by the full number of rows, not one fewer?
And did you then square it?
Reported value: 0.021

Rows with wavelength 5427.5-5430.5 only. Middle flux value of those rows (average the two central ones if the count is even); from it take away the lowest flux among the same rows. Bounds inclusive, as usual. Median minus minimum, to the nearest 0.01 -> 0.11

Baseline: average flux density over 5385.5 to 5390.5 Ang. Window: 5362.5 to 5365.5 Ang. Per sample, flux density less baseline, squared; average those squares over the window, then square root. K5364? 0.35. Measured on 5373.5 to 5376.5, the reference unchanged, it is 0.19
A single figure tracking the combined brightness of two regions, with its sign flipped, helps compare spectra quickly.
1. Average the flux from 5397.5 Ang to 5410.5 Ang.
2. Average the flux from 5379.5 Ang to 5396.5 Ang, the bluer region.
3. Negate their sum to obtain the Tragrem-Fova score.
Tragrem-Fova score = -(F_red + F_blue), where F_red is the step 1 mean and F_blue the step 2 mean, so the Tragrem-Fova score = -25.13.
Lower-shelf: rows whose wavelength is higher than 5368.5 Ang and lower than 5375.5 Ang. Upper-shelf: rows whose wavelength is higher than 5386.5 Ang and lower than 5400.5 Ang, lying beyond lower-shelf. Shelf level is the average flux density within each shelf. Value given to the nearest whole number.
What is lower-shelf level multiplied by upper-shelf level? 150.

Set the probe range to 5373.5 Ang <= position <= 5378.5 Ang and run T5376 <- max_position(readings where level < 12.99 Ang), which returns 5378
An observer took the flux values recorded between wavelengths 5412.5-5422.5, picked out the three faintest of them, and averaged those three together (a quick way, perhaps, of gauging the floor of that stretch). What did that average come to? 13.1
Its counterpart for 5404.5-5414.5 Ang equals 12.8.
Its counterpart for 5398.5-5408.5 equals 12.2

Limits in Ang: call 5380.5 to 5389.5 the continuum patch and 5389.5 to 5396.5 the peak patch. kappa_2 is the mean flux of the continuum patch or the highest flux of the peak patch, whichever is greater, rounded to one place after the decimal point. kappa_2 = 12.6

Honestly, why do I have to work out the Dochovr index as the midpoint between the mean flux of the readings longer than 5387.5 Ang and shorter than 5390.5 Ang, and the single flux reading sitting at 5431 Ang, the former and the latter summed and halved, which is 12.4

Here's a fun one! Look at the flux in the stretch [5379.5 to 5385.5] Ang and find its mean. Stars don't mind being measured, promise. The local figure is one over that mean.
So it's 0.0784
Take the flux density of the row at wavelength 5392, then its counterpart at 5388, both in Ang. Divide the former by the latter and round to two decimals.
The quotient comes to 1.02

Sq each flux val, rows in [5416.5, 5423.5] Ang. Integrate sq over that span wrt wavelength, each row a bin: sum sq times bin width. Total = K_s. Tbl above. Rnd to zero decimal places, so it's 1203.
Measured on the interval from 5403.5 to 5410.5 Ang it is 1158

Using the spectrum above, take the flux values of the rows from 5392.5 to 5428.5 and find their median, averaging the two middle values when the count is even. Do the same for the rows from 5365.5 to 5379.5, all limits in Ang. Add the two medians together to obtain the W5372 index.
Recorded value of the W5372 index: 25.3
